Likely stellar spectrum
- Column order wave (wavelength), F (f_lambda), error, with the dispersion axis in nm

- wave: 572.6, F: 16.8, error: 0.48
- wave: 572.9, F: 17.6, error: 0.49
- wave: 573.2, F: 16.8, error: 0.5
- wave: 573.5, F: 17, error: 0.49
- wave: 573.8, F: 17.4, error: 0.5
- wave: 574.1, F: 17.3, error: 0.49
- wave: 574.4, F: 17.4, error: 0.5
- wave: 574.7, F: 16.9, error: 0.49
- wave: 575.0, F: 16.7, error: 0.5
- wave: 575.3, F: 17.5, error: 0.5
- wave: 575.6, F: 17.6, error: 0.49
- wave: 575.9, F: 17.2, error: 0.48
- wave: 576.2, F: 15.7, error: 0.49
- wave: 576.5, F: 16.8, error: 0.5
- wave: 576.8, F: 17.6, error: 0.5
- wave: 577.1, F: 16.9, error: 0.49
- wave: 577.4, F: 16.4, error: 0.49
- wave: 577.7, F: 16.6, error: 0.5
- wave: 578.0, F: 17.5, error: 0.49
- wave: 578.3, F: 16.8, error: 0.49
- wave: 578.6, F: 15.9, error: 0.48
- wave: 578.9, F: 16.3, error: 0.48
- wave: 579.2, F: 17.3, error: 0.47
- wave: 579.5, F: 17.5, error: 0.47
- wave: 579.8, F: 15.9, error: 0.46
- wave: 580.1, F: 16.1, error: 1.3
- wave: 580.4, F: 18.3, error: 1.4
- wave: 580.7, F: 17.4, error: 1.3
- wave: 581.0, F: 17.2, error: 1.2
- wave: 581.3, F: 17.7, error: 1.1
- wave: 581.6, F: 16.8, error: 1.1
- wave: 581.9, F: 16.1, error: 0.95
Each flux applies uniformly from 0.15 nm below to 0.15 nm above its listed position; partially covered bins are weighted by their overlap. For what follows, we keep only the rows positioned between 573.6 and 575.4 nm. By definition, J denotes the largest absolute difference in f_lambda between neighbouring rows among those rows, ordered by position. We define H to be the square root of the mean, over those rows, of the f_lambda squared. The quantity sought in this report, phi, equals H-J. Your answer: 16.4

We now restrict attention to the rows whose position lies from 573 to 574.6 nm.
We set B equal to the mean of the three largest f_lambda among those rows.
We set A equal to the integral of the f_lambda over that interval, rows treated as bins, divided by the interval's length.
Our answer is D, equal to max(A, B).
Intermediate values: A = 17.2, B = 17.4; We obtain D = 17.37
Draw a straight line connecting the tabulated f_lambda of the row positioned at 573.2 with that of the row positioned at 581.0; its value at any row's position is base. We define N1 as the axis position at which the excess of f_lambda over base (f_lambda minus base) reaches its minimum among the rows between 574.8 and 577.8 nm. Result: 576.2 nm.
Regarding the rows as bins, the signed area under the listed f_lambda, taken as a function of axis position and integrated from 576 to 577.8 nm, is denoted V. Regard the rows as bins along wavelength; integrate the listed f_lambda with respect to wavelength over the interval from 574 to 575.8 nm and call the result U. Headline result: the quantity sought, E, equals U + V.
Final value 61.0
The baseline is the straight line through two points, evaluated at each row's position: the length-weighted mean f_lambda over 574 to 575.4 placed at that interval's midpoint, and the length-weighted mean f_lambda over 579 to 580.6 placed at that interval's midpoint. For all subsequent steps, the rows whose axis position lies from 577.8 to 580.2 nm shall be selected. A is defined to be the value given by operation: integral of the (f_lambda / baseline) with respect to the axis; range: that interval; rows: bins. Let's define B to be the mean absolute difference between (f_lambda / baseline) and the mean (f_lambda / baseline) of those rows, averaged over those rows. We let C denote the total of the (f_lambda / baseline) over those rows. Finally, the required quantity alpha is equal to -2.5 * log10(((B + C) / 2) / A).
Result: -0.56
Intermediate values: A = 2.3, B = 0.036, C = 7.8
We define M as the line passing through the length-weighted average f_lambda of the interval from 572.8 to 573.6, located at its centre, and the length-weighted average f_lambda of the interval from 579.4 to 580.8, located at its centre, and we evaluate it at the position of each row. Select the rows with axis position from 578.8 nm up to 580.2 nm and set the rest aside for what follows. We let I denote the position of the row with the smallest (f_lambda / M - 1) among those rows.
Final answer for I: 579.8 nm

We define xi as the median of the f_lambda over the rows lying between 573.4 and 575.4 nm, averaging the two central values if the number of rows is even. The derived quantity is 17.3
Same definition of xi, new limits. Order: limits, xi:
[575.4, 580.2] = 16.8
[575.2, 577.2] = 17.2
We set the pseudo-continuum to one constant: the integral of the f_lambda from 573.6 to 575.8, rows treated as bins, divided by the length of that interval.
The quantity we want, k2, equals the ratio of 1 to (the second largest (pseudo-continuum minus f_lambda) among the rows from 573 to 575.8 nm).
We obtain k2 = 2.2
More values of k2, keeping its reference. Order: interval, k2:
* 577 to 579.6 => 1.1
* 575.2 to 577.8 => 1.2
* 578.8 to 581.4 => 0.9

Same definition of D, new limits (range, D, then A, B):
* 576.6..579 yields 17.33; 16.8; 17.3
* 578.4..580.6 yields 17.70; 16.8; 17.7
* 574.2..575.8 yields 17.50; 17.2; 17.5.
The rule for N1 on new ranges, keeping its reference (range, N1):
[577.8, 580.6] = 579.8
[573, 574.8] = 573.2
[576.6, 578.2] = 577.4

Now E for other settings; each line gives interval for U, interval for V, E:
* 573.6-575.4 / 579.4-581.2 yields 61.7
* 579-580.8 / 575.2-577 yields 61.4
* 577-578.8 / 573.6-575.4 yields 60.9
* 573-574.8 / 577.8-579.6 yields 61.2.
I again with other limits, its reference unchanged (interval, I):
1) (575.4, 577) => 576.2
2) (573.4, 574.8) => 574.7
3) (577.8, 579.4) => 578.6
